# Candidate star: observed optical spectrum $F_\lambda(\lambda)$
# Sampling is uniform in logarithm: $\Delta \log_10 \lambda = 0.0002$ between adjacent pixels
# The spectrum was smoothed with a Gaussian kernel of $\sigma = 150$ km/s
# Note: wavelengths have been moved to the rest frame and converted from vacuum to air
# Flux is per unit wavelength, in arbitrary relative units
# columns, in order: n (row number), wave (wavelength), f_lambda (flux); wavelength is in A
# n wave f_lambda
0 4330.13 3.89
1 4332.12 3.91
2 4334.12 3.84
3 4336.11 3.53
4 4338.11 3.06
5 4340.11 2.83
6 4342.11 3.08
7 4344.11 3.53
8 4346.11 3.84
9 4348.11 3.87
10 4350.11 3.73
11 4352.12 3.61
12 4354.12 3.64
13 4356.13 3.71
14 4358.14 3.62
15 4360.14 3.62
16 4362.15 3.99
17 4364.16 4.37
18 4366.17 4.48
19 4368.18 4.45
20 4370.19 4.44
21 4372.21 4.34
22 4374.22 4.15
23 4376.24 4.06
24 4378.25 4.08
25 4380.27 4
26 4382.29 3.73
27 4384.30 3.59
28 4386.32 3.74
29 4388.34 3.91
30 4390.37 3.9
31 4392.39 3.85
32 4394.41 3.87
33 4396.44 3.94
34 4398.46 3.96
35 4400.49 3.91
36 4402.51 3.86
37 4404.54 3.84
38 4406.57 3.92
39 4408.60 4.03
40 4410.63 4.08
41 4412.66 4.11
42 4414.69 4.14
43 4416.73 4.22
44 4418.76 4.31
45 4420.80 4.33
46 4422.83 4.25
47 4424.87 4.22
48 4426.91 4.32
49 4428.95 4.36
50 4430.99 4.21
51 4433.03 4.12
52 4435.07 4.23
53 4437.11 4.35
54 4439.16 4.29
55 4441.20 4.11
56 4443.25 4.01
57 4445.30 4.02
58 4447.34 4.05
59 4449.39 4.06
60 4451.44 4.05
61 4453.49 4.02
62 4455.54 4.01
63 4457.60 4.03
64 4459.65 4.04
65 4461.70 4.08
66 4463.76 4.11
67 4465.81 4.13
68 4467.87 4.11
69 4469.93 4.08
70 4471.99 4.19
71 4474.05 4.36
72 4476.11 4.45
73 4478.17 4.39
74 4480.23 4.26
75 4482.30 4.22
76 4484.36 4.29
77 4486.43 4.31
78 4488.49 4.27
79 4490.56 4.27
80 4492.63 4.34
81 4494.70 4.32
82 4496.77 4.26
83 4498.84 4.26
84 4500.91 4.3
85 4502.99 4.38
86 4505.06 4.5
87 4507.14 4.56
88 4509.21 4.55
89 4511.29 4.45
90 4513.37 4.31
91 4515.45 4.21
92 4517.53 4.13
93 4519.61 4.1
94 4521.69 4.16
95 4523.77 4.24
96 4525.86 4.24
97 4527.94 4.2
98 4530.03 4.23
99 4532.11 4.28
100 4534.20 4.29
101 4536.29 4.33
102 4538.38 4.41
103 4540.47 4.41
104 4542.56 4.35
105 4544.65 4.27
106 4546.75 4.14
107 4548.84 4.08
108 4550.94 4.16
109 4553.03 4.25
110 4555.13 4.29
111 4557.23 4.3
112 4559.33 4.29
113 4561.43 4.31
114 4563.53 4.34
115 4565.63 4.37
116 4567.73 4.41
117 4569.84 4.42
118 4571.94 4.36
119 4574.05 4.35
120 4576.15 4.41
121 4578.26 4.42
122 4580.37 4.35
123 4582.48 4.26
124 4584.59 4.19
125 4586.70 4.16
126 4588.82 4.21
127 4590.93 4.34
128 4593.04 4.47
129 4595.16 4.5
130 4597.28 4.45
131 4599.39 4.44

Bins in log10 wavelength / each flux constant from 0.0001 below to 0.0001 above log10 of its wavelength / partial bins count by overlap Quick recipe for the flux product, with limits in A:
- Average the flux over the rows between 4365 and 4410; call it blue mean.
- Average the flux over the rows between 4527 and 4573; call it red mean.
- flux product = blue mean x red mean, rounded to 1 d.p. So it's 17.2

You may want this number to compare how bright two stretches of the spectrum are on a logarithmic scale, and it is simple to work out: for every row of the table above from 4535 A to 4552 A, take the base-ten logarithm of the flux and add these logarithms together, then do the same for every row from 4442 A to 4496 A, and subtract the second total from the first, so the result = -11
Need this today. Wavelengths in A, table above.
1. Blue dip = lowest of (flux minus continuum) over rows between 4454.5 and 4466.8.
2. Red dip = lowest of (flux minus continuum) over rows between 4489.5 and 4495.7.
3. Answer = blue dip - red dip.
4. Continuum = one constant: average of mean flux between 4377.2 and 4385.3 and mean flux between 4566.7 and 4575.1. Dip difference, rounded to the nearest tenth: -0.3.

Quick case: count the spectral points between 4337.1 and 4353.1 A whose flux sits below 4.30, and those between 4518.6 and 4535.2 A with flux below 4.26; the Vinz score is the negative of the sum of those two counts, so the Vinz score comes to -14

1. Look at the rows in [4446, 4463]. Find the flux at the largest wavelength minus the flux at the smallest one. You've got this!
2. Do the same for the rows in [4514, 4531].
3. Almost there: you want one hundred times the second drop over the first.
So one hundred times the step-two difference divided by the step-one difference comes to 67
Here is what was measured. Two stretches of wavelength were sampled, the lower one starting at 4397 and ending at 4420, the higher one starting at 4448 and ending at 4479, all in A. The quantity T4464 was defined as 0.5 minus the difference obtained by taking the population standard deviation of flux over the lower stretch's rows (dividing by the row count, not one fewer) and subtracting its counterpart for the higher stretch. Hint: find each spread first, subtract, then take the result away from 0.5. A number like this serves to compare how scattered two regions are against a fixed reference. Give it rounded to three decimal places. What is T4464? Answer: 0.493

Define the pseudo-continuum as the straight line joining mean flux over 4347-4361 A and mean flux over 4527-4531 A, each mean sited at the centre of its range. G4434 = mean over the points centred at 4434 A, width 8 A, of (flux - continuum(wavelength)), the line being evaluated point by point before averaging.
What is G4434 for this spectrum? 0.30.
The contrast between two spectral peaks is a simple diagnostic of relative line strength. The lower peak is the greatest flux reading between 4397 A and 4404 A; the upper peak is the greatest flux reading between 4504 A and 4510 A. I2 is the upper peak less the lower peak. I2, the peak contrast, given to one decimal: 0.6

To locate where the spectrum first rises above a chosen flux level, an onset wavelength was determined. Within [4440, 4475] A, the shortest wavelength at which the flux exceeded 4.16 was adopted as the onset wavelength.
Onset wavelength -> 4471.99 A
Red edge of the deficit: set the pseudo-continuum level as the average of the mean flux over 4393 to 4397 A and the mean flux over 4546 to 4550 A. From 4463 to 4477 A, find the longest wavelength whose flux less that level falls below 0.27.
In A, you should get 4471.99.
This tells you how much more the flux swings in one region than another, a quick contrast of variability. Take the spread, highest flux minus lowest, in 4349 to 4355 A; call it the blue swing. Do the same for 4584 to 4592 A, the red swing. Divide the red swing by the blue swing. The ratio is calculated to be 1.5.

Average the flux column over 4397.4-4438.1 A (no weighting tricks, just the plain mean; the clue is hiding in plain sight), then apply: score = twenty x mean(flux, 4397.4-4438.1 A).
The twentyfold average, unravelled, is 83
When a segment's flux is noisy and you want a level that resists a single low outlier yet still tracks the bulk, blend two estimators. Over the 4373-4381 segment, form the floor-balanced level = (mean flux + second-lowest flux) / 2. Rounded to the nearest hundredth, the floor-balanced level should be 4.07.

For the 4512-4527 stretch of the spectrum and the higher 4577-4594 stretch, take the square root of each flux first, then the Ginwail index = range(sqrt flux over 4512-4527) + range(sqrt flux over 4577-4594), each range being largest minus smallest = 0.13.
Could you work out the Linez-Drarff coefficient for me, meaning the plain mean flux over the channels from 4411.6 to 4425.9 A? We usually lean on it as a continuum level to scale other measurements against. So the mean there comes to 4.23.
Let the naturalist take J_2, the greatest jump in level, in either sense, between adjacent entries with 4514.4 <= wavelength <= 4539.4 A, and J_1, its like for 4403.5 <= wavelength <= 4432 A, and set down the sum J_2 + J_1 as 0.23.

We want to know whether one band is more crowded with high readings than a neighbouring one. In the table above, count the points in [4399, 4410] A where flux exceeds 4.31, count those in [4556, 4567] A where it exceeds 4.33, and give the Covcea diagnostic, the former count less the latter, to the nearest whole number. -2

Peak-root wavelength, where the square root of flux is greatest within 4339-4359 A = 4348.11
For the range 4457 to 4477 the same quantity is 4476.11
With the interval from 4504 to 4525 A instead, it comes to 4507.14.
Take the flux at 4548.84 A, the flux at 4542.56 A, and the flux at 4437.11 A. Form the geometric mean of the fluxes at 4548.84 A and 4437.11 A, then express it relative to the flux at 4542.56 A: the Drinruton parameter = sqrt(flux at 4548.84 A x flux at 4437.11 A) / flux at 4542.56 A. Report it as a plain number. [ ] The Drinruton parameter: 0.97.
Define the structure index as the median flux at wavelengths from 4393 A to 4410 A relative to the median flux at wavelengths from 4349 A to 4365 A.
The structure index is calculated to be 1.07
